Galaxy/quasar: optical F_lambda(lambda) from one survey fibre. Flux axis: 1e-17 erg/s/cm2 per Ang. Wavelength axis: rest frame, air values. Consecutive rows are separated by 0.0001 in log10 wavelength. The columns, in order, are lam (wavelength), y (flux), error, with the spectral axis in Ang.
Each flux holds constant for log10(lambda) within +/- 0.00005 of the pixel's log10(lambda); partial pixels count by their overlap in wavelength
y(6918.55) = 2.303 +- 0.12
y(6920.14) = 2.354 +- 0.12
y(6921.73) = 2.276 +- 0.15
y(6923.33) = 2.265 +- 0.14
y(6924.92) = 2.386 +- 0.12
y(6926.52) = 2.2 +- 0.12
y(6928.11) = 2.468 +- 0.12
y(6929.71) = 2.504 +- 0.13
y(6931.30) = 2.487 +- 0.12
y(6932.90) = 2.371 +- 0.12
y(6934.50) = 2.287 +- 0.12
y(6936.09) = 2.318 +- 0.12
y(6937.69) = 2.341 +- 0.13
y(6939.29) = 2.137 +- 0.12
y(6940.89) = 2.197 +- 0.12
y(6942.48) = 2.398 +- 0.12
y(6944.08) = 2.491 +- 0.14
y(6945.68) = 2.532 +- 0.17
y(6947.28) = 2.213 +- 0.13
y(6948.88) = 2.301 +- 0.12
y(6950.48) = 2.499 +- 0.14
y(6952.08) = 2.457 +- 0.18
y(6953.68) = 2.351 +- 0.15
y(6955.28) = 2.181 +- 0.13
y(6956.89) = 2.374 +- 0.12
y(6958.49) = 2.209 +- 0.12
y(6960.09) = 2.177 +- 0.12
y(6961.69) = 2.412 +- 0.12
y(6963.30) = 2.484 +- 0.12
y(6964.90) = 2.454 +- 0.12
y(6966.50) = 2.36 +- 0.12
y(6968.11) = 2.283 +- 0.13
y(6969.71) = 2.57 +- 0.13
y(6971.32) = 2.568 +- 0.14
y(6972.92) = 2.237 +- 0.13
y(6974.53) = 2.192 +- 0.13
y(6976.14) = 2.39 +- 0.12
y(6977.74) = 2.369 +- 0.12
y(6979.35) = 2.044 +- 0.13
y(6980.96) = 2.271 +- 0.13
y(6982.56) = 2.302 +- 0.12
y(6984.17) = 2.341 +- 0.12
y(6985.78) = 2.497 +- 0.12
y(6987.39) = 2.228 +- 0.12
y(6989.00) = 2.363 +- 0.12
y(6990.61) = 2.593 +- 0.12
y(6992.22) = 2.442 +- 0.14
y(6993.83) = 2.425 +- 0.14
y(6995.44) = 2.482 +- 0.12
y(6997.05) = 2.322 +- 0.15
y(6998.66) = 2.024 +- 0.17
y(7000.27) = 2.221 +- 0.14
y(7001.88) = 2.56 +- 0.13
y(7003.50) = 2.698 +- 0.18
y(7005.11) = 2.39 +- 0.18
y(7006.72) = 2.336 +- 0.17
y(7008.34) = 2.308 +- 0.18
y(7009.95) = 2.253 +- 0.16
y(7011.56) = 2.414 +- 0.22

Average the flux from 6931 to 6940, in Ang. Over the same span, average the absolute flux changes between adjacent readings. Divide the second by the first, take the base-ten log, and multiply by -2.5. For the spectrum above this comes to 3.5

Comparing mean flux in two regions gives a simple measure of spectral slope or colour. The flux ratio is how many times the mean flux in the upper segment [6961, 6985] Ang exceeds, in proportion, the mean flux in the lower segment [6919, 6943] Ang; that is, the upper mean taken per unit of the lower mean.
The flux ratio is 1.008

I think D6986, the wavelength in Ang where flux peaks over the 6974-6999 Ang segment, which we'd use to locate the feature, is 6990.61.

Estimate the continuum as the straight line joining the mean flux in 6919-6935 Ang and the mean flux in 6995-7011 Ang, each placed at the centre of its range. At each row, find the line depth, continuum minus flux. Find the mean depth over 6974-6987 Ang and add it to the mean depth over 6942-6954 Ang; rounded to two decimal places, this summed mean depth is 0.01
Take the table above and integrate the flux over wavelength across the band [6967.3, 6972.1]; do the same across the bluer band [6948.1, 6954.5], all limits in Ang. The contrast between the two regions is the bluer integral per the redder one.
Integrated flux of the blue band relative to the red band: 1.3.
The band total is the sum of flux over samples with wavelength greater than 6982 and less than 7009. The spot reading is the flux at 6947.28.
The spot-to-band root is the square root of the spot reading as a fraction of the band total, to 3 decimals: 0.234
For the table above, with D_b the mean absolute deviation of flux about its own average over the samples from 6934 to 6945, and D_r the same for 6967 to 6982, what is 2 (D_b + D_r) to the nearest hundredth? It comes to 0.44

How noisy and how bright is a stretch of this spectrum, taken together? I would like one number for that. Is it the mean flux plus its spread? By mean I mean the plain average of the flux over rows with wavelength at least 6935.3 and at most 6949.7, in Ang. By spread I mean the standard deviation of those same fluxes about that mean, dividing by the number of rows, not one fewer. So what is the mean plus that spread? 2.45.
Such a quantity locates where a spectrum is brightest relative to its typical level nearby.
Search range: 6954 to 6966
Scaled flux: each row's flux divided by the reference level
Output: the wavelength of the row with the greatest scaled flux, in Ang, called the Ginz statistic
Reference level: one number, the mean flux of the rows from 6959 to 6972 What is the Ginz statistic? 6963.30 Ang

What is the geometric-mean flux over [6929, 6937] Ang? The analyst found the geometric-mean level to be 2.39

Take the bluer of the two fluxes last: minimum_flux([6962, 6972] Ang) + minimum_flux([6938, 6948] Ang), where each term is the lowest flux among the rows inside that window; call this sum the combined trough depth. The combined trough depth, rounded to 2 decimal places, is 4.42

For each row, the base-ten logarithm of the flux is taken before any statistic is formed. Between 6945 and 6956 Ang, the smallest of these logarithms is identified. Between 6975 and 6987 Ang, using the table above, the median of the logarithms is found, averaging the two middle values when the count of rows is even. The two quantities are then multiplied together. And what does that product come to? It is 0.125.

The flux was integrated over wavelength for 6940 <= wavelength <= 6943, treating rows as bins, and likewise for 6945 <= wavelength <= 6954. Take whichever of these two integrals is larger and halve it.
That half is 11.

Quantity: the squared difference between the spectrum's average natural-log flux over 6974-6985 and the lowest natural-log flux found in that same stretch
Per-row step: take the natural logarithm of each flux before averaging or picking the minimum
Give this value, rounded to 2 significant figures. 0.011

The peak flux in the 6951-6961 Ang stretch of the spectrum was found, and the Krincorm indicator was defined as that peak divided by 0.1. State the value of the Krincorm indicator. 24.6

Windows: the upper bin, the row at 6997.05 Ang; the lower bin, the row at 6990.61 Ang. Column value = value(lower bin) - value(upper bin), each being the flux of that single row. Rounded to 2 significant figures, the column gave 0.27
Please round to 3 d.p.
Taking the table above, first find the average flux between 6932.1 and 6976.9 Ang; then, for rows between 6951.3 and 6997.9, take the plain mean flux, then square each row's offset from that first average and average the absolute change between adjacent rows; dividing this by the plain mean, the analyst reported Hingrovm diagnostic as 0.010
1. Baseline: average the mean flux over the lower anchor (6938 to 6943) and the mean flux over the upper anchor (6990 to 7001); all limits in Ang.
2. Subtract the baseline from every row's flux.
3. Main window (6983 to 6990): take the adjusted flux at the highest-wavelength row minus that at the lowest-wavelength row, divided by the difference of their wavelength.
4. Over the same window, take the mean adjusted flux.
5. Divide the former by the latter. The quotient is 0.08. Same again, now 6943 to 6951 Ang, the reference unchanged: 0.01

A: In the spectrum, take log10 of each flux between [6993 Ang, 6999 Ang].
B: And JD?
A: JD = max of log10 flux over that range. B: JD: 0.395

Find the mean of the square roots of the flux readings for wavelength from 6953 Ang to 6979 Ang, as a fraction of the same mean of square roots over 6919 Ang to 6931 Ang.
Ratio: 1.00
